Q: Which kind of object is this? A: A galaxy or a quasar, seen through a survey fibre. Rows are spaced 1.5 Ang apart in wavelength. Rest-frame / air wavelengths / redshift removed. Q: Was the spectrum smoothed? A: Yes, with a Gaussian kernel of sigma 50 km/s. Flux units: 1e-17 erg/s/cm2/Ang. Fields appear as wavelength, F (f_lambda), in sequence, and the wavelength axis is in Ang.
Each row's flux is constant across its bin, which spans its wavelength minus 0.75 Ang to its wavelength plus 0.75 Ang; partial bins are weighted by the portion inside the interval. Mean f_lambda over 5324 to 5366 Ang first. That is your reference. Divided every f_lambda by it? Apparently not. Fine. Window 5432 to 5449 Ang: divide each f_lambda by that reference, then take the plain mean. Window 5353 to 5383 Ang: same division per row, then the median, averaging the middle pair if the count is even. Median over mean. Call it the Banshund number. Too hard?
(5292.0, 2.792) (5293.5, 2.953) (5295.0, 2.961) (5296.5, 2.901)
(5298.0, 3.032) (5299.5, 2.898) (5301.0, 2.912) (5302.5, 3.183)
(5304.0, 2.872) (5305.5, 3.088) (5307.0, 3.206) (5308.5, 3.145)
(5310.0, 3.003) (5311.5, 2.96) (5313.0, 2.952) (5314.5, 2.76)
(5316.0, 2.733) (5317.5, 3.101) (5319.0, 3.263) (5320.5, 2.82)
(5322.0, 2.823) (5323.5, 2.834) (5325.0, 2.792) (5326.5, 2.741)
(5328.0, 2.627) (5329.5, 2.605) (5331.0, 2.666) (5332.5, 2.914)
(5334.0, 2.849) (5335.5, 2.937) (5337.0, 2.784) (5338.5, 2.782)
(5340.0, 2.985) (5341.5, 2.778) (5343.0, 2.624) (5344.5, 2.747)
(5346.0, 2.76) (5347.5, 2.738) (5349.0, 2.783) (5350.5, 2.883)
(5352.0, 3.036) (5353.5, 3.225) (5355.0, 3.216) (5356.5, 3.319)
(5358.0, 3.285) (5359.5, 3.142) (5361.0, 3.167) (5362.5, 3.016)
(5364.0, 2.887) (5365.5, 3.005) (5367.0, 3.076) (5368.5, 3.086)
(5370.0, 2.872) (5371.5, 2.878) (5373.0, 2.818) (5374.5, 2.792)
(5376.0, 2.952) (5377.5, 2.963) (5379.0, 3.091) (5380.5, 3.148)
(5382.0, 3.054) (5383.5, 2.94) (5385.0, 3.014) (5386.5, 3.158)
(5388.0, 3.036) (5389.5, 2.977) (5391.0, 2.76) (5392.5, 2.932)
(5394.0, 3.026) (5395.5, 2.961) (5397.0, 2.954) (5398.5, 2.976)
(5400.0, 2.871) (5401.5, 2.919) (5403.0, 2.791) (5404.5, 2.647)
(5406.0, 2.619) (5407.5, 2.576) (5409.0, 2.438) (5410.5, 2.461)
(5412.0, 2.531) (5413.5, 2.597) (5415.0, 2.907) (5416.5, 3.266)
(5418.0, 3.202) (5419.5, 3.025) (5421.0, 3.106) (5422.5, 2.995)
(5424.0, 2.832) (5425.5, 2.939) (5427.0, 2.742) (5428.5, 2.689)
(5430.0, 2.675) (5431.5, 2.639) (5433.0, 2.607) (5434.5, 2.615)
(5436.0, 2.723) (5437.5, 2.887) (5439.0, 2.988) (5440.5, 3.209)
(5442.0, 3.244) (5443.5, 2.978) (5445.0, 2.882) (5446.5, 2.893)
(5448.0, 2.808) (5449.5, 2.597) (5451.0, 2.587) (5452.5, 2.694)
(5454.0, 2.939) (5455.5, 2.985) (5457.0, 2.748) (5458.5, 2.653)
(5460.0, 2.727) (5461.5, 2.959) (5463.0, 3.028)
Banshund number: 1.06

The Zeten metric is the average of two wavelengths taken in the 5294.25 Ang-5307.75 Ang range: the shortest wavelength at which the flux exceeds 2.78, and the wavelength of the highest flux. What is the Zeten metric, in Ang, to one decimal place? 5301.0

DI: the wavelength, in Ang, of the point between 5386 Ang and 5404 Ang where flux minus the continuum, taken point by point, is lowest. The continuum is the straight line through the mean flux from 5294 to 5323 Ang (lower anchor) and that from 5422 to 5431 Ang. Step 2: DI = 5391.0 Ang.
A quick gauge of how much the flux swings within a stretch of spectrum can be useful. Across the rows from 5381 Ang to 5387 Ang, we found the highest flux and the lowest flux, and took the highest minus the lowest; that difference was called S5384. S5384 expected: 0.22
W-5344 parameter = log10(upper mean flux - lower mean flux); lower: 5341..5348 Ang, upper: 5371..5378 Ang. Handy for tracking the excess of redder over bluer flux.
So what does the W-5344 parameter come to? -0.82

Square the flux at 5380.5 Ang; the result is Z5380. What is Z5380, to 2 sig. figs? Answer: 9.9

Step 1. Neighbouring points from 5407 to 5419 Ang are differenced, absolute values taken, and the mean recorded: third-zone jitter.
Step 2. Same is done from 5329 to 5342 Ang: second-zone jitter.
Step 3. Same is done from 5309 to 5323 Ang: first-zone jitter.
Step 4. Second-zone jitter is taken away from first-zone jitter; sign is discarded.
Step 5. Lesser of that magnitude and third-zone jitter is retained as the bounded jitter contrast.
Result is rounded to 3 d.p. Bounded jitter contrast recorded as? 0.027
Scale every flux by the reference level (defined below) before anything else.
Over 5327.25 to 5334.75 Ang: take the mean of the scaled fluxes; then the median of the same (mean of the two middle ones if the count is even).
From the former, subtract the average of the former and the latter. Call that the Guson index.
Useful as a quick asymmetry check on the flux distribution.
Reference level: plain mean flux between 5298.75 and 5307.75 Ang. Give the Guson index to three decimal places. 0.011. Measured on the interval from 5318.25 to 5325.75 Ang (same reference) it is 0.014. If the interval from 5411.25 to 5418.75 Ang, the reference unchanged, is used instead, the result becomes -0.001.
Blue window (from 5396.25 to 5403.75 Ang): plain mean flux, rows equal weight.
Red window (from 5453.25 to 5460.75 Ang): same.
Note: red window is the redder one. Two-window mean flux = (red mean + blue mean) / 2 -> 2.86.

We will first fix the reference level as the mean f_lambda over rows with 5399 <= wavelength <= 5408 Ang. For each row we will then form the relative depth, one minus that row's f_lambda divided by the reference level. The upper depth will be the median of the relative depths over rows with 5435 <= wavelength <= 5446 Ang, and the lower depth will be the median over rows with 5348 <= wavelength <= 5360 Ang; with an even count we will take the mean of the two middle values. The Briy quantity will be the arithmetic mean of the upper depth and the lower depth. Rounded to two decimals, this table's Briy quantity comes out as -0.12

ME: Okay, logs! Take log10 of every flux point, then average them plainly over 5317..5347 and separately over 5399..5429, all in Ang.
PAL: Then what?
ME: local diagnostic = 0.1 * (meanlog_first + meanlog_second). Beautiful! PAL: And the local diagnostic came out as 0.0897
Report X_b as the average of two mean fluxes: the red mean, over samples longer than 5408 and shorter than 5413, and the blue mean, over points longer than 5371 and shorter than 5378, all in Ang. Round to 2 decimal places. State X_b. 2.68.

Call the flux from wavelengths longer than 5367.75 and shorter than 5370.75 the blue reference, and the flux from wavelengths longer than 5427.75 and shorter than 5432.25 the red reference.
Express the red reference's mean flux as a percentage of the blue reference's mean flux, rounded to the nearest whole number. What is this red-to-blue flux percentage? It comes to 90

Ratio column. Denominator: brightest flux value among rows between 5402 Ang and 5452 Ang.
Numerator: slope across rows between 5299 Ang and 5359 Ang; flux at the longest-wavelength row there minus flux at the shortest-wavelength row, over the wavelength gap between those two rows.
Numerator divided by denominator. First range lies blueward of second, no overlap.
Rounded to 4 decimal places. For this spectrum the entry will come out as 0.0020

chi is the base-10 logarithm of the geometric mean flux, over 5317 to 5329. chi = 0.458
